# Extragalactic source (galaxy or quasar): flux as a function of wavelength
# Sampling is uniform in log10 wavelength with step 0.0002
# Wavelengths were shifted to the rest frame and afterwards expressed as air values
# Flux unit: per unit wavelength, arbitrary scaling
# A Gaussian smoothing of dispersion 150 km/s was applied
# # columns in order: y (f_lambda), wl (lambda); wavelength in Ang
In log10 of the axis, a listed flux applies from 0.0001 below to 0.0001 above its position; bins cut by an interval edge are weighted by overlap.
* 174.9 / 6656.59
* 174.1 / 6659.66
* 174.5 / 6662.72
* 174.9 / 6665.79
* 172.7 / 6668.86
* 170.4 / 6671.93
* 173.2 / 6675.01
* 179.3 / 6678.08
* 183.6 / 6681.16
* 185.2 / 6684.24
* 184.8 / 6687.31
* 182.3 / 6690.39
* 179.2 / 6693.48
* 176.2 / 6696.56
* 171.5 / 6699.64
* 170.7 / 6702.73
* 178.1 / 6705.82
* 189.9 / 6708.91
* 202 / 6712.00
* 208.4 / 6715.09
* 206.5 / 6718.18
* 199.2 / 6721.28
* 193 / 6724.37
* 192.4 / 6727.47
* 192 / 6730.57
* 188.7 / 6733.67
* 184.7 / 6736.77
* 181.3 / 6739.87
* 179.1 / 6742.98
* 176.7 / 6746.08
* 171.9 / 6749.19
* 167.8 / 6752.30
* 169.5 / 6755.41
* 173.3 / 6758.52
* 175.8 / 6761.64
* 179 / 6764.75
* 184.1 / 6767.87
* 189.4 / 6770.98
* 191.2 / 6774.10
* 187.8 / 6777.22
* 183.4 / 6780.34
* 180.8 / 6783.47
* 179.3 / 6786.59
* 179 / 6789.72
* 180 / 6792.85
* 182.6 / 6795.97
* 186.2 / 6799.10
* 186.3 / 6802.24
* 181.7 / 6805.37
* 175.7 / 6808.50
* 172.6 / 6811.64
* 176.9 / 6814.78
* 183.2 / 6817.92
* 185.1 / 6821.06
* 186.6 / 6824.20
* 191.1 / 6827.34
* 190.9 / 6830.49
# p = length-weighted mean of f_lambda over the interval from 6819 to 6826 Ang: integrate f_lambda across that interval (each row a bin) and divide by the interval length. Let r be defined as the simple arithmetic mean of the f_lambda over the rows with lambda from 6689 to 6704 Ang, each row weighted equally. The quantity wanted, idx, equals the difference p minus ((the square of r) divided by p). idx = 19.5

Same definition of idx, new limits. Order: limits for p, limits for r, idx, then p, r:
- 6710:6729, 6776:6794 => 35.0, 200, 182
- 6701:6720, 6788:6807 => 19.1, 192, 183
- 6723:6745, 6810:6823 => 14.9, 187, 179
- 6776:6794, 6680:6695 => -2.9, 182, 183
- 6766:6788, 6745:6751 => 21.0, 185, 174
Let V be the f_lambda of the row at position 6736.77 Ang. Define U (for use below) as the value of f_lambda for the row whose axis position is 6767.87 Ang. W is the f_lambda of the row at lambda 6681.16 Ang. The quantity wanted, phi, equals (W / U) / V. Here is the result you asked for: 0.0054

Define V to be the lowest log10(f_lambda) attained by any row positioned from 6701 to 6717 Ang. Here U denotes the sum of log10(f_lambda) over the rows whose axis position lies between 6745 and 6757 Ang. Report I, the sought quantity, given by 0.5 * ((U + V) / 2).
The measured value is 2.8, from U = 8.9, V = 2.232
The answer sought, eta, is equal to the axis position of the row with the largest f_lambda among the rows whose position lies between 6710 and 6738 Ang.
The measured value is 6715.09 Ang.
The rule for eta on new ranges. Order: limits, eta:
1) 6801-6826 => 6824.20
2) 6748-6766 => 6764.75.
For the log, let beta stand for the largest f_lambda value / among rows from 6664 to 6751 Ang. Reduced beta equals 208.4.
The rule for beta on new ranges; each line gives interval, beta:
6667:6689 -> 185.2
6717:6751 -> 206.5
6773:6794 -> 191.2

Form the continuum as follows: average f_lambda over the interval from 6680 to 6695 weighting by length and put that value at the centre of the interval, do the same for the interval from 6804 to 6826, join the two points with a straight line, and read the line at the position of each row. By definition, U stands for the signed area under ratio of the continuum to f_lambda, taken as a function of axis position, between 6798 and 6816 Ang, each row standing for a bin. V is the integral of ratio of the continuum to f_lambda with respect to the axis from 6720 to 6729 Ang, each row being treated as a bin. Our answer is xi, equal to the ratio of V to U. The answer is 0.5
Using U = 18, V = 8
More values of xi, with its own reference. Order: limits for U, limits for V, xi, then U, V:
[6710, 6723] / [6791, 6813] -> 1.9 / 12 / 22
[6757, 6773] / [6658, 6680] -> 1.4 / 16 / 23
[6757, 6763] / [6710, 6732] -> 3.2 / 6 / 20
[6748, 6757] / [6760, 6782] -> 2.2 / 10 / 22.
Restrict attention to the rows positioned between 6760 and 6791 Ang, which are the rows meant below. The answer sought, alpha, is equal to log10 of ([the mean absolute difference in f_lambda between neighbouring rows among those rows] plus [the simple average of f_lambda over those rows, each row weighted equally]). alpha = 2.27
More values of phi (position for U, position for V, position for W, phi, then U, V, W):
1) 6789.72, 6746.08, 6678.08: 0.0057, 179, 176.7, 179.3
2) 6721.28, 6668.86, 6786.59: 0.0052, 199.2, 172.7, 179.3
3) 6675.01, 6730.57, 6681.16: 0.0055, 173.2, 192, 183.6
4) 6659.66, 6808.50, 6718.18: 0.0068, 174.1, 175.7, 206.5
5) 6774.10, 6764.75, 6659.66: 0.0051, 191.2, 179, 174.1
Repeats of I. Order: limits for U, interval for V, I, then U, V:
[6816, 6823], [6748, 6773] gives 1.7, 4.5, 2.225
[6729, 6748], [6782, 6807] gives 4.0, 13.6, 2.253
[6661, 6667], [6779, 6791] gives 1.7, 4.5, 2.253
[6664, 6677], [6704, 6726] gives 2.8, 9.0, 2.251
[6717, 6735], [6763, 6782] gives 4.0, 13.7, 2.253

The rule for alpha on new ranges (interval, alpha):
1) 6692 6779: 2.28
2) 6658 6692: 2.26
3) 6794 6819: 2.27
